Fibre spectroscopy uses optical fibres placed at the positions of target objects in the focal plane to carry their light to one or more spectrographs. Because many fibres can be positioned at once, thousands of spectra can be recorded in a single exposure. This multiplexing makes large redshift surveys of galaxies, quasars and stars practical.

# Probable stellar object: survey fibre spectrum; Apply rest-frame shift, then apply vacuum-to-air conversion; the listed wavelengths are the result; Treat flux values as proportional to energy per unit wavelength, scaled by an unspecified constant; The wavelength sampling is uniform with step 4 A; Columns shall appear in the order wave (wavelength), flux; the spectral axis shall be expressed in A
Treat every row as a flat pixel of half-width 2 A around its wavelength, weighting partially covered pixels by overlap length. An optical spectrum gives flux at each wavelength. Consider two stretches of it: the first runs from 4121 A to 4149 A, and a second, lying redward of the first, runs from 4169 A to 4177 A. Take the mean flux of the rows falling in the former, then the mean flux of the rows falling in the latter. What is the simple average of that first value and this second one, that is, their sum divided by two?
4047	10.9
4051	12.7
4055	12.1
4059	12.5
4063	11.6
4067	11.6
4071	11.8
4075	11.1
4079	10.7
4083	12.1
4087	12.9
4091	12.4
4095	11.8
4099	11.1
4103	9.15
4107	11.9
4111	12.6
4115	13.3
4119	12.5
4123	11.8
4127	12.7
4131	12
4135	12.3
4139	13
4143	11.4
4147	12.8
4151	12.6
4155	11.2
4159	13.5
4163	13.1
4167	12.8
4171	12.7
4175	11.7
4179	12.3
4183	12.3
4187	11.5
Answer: 12.2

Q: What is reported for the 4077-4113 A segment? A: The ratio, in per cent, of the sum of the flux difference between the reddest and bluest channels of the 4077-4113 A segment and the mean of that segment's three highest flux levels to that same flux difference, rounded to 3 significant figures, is 765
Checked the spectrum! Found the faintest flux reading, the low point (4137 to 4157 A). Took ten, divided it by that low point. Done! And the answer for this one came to 0.89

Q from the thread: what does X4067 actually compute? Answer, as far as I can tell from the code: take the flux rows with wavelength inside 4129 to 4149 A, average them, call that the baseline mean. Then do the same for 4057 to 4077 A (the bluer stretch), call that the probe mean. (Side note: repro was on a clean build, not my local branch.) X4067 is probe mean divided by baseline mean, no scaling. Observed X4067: 0.953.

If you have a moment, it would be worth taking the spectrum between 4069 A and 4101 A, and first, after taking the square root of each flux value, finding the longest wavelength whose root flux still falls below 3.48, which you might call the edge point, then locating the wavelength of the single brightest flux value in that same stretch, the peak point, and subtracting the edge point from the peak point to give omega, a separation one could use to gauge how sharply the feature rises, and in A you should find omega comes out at -12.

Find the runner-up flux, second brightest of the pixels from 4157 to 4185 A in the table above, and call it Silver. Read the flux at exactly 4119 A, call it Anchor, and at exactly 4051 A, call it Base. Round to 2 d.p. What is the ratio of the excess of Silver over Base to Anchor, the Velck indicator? 0.03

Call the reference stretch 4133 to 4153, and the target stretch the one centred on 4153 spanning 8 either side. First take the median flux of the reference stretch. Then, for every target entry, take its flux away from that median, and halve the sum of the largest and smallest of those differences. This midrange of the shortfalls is 0.25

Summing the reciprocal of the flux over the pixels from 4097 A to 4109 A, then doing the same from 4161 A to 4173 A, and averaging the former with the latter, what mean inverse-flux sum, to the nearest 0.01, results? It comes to 0.26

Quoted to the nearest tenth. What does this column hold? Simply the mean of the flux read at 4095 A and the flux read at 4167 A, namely 12.3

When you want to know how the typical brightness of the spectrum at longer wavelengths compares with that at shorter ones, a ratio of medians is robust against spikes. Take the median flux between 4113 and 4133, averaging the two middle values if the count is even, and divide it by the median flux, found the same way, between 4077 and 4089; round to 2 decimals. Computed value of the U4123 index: 1.03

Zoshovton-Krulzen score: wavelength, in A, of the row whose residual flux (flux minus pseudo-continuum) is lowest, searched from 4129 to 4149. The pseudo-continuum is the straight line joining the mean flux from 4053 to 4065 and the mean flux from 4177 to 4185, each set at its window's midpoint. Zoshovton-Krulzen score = 4143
